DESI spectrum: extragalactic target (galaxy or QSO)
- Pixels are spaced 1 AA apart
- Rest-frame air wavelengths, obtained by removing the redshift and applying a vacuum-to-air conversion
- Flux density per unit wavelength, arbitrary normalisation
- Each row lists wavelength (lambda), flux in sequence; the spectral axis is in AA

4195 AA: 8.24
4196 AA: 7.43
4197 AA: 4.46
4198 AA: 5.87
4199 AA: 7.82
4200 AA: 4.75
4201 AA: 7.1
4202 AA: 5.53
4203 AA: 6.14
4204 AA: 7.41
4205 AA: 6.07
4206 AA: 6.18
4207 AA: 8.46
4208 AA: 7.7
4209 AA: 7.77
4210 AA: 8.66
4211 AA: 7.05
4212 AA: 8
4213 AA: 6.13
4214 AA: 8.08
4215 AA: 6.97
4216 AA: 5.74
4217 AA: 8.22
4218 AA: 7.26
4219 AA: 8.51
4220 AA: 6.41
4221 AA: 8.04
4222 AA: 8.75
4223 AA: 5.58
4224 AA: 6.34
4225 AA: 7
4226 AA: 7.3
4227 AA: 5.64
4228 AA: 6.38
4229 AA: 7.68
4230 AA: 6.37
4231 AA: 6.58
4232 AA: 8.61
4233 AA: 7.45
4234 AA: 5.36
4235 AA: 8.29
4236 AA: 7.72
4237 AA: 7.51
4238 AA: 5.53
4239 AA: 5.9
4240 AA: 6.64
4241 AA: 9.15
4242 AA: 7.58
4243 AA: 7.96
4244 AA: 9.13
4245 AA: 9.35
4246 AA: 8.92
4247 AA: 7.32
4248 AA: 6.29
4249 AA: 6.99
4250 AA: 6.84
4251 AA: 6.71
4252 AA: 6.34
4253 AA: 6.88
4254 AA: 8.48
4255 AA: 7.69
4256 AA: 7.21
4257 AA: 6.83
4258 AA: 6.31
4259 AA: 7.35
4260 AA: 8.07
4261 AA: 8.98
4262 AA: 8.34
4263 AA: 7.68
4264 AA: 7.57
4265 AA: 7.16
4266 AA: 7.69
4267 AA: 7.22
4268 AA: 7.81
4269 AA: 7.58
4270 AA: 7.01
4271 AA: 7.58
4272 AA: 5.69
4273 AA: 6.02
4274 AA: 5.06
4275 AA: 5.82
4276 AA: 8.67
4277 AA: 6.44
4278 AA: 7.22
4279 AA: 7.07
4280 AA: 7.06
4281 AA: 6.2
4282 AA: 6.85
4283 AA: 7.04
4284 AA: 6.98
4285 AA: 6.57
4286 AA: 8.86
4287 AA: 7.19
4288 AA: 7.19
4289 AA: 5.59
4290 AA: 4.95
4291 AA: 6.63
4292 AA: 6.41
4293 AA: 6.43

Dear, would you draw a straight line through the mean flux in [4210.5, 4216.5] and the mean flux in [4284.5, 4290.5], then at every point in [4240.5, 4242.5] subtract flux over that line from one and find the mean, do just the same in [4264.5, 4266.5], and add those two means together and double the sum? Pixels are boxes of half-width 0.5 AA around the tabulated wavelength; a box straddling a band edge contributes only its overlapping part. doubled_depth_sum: -0.61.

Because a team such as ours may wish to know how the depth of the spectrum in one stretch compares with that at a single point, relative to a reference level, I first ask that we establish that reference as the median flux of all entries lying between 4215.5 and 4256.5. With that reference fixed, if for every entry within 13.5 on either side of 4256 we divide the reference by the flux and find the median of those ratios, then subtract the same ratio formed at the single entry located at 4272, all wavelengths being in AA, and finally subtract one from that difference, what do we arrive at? -1.32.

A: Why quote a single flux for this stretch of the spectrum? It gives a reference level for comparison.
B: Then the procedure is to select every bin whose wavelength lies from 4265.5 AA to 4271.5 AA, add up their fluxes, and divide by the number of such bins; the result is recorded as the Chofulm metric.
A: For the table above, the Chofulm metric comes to 7.5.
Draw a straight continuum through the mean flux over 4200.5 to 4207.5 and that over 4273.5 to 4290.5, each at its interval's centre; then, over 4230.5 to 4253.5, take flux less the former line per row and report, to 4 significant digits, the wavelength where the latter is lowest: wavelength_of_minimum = 4234 AA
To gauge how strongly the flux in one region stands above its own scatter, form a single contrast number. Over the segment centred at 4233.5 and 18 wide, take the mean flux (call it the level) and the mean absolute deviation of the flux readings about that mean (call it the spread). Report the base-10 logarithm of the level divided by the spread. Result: 0.90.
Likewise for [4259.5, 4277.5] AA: 0.94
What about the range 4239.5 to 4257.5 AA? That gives 0.95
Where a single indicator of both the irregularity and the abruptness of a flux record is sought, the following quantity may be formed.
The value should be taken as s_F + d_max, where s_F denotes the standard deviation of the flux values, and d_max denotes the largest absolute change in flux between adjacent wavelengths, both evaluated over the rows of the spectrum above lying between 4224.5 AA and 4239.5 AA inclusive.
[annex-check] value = 3.9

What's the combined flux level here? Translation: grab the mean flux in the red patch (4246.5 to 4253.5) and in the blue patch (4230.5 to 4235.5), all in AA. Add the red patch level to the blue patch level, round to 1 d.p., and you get 14.0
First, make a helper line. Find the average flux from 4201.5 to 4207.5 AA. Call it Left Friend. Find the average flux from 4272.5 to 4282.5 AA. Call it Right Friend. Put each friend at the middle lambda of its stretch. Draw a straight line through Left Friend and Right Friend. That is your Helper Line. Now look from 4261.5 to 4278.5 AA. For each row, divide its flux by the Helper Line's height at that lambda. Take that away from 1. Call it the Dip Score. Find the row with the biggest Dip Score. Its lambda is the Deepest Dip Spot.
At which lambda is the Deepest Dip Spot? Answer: 4274 AA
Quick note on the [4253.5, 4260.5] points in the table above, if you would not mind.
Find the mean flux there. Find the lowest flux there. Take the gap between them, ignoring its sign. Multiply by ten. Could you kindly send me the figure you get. 11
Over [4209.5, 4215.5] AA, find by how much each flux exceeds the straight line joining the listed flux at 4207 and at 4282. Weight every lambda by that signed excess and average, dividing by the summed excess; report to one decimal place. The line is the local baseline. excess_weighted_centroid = 4213.1 AA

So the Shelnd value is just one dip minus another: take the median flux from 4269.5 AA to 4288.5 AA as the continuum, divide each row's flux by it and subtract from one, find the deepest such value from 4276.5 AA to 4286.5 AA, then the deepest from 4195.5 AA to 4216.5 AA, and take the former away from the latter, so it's 0.25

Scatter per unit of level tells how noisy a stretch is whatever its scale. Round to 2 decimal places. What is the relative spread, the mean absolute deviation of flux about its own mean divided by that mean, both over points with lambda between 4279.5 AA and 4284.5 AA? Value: 0.04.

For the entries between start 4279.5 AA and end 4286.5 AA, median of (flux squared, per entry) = 49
